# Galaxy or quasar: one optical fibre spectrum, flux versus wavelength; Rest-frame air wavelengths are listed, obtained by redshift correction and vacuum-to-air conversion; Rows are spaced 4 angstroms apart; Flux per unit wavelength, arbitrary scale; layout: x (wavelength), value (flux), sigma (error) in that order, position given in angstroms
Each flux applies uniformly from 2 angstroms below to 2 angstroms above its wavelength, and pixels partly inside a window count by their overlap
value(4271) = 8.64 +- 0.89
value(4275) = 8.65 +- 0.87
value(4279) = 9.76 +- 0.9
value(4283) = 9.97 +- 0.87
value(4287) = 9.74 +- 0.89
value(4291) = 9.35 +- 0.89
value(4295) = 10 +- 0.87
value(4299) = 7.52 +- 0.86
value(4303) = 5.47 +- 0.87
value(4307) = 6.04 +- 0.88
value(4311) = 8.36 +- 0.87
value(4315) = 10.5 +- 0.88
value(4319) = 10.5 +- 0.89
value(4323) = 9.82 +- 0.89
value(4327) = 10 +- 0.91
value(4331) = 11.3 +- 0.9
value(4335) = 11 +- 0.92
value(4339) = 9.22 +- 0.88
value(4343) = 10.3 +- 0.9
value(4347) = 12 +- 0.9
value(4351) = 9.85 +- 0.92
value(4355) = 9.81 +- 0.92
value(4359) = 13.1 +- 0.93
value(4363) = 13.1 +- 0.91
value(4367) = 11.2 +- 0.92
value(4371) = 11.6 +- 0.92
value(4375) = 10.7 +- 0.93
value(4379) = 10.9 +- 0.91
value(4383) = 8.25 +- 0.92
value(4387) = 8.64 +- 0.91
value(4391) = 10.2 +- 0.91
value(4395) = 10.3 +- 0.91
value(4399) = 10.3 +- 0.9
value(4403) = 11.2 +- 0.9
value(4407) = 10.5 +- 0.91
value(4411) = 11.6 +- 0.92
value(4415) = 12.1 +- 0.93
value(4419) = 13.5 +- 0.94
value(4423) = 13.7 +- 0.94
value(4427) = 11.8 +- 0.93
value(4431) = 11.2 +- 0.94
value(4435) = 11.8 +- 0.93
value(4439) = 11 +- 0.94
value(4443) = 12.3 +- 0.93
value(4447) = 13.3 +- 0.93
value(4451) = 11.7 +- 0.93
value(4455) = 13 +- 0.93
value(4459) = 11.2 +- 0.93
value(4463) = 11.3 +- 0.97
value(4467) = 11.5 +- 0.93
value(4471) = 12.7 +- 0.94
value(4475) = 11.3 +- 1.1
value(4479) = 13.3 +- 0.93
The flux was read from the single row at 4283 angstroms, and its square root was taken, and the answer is 3.16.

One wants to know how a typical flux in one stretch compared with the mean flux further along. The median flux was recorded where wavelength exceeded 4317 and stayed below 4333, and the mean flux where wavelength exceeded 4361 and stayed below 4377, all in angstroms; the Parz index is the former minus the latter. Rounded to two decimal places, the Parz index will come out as -1.40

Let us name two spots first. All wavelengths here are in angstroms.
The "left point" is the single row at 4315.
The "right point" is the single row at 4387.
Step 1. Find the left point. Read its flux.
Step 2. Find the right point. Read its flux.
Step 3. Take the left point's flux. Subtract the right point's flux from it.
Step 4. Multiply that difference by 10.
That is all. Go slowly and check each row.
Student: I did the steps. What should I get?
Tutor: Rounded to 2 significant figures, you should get 19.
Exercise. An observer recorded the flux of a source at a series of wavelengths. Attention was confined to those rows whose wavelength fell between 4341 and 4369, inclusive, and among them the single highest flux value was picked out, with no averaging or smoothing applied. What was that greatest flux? 13.1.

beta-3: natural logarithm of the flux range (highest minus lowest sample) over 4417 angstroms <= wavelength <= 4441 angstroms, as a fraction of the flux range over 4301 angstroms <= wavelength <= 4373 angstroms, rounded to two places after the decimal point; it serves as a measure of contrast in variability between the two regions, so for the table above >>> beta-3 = -1.04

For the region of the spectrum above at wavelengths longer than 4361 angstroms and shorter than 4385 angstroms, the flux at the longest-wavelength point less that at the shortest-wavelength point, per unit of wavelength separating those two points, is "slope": -0.24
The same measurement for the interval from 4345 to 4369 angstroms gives -0.04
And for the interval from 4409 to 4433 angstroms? -0.02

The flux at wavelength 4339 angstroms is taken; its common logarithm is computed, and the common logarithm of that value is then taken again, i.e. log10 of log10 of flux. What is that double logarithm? -0.02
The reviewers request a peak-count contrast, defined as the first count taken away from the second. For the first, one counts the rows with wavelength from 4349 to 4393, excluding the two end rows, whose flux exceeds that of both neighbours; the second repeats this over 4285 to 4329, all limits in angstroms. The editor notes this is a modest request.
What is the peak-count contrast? -1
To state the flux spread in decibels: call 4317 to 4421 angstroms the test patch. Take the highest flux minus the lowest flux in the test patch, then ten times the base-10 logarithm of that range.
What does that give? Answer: 7.2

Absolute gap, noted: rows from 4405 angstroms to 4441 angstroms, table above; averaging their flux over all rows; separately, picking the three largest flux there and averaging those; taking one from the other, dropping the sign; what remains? 1.19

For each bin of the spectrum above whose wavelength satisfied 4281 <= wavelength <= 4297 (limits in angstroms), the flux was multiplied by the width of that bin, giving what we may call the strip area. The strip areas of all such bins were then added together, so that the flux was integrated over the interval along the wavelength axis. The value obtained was 156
